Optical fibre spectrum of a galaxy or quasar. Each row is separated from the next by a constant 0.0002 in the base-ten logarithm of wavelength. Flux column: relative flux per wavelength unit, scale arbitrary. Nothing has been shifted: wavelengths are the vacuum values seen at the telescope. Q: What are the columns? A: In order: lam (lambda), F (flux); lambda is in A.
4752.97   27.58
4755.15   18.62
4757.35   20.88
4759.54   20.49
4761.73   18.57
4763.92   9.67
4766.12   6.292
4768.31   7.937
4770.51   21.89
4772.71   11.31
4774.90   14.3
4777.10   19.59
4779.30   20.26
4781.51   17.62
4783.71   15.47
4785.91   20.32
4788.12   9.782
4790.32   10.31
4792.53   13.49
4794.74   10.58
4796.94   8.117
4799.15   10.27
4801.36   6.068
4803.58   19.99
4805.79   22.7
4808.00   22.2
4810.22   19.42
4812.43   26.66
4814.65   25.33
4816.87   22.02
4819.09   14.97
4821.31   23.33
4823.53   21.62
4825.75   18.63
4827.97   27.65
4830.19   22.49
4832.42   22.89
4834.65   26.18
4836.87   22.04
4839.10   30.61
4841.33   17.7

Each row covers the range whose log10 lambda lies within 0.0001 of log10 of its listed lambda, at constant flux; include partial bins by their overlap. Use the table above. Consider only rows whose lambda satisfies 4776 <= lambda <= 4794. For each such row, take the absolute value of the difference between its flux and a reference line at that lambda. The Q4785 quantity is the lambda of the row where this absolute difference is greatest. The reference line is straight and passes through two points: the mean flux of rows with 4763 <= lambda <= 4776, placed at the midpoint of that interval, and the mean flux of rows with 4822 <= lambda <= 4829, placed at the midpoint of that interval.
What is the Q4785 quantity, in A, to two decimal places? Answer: 4779.30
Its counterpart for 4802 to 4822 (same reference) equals 4812.43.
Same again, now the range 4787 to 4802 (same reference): 4801.36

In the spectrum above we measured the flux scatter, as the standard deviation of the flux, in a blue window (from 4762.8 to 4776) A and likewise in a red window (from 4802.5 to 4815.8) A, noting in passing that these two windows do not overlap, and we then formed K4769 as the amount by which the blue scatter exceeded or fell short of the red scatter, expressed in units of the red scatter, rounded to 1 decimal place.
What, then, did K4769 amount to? 1.0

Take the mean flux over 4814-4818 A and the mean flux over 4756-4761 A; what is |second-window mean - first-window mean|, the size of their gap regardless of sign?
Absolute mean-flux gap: 3.0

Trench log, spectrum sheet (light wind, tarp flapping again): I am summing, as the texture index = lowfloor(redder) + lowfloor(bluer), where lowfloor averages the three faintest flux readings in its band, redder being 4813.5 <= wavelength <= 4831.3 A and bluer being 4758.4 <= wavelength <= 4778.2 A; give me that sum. 26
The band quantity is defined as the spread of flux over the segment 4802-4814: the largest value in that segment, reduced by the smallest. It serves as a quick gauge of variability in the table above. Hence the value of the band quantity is 7.2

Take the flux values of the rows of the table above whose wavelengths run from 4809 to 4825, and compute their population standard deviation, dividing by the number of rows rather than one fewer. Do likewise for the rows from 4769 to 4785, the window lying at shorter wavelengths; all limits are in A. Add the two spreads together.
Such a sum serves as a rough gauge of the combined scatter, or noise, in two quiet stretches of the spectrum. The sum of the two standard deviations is 7.1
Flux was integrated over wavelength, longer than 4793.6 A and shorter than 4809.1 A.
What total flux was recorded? 221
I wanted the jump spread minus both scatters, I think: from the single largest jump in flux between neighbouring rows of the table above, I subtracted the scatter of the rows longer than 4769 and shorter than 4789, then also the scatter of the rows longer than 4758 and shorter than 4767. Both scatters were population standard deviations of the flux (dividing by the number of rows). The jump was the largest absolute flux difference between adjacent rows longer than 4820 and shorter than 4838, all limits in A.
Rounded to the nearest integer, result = -1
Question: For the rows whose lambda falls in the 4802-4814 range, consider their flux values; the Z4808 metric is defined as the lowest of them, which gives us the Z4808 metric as 19.42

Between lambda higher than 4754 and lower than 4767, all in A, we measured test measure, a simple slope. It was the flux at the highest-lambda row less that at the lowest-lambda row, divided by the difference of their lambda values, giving -1.1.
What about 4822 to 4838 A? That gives 0.0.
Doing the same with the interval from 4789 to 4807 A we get 0.8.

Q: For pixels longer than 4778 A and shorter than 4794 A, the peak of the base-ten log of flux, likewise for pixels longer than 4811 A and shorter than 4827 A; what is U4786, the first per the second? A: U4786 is 0.92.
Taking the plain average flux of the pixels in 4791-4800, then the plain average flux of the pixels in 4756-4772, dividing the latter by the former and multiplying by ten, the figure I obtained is 14.2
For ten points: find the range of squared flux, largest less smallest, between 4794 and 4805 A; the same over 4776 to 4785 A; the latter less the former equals -192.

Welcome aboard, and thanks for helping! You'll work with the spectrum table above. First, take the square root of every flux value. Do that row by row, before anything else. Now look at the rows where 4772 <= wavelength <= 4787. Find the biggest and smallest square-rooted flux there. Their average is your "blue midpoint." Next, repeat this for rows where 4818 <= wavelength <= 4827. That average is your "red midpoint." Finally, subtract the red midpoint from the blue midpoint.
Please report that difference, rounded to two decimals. -0.41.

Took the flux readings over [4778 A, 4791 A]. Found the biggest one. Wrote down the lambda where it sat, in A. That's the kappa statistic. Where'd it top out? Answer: 4785.91 A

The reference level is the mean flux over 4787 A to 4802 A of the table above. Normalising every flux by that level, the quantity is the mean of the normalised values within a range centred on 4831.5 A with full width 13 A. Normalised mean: 2.4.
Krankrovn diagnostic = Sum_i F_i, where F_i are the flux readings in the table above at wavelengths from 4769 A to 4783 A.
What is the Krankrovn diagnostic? 105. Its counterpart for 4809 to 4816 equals 71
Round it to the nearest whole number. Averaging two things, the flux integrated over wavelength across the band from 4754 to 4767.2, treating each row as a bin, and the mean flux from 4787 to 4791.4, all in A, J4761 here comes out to 109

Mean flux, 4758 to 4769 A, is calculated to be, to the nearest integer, 13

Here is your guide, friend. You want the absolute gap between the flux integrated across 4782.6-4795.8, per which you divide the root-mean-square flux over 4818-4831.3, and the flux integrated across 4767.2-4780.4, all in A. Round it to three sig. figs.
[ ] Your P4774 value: 209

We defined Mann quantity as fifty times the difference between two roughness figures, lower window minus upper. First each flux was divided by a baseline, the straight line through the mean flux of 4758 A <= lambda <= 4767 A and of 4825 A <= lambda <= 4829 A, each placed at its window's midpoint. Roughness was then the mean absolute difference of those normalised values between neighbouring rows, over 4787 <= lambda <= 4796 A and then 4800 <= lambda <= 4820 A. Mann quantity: -6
